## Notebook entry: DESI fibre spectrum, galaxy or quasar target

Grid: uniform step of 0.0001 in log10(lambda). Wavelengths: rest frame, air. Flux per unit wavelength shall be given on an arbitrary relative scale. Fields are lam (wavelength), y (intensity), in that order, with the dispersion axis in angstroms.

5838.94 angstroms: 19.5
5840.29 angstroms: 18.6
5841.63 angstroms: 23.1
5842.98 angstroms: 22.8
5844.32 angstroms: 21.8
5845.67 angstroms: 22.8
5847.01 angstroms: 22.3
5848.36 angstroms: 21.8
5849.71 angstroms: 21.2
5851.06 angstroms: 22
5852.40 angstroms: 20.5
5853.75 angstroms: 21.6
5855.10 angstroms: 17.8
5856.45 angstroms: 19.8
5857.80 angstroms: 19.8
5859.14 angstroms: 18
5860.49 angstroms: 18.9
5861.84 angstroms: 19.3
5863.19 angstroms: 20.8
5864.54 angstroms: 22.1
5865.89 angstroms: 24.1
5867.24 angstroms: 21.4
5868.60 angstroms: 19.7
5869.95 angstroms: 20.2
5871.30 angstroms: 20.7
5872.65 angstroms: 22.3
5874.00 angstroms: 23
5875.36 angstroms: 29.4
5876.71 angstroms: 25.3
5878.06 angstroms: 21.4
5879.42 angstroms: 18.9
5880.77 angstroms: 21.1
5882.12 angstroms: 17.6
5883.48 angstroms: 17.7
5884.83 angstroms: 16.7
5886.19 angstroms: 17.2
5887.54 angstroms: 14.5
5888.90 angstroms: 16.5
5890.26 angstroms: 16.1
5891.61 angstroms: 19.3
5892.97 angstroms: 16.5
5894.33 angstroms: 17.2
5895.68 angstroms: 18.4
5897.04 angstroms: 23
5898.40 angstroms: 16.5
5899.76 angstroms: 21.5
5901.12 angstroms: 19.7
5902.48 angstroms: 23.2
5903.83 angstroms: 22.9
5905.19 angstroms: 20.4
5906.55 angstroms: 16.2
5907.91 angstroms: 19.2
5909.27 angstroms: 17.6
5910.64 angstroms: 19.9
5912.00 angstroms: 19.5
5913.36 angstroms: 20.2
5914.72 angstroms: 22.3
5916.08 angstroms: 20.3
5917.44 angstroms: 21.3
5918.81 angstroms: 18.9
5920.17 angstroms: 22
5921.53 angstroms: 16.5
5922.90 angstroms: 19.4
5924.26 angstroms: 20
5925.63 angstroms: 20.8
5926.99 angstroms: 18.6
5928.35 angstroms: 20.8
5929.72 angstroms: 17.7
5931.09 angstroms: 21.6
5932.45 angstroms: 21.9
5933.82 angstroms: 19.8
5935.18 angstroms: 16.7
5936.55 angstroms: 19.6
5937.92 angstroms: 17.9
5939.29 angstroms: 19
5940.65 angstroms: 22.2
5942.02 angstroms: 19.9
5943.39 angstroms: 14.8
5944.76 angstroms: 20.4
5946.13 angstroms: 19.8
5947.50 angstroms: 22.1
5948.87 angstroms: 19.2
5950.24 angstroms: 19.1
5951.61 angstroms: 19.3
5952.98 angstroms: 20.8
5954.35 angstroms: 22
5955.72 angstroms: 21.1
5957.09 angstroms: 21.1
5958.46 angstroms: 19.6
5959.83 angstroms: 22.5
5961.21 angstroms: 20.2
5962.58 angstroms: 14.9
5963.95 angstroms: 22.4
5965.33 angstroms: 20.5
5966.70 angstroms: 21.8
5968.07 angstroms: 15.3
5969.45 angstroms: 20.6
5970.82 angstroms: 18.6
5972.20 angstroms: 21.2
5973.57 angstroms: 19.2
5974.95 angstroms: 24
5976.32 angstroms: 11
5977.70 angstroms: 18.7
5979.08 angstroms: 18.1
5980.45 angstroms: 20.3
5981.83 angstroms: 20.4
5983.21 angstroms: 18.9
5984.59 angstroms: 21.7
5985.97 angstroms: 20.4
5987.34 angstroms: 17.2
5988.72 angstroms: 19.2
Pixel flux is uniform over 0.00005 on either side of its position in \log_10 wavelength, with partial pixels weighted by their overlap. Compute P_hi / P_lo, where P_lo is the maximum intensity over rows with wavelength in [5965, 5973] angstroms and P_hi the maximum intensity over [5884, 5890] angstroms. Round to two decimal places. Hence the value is 0.79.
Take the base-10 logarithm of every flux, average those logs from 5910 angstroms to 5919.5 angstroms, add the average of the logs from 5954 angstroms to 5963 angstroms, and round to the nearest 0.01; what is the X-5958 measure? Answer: 2.61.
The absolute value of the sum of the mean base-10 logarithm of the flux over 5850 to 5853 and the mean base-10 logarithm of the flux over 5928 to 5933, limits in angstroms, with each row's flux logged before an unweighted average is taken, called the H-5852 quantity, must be 2.64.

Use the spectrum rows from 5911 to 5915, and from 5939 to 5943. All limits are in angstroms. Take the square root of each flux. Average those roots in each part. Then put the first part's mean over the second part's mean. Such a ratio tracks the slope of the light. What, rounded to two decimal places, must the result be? 1.01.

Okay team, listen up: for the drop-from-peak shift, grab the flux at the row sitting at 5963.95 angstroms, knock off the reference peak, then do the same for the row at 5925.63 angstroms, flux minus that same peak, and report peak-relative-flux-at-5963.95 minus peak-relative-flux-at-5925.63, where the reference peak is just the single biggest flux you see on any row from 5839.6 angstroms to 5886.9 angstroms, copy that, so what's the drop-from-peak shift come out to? 2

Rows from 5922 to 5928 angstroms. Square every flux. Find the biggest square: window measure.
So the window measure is 433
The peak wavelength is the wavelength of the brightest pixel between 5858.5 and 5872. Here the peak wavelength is 5865.89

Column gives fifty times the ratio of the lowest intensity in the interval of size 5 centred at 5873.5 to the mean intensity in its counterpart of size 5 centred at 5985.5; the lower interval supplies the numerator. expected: 53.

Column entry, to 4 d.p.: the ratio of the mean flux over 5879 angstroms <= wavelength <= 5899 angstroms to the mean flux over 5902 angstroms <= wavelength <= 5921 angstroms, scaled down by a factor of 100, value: 0.0088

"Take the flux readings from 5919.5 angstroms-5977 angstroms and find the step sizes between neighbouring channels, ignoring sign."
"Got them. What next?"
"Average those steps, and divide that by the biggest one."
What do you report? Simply 0.22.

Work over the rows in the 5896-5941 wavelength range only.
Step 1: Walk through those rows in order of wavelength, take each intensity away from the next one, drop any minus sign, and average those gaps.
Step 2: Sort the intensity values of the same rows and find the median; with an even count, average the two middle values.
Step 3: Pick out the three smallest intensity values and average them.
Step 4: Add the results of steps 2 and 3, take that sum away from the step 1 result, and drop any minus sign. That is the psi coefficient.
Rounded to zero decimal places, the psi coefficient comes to 34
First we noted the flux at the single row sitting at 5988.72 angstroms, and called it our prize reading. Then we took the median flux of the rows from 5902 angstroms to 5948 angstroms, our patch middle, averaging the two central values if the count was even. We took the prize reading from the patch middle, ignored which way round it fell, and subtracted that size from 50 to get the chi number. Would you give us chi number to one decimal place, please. 49.3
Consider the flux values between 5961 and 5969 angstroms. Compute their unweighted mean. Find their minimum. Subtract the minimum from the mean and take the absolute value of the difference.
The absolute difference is 4.3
